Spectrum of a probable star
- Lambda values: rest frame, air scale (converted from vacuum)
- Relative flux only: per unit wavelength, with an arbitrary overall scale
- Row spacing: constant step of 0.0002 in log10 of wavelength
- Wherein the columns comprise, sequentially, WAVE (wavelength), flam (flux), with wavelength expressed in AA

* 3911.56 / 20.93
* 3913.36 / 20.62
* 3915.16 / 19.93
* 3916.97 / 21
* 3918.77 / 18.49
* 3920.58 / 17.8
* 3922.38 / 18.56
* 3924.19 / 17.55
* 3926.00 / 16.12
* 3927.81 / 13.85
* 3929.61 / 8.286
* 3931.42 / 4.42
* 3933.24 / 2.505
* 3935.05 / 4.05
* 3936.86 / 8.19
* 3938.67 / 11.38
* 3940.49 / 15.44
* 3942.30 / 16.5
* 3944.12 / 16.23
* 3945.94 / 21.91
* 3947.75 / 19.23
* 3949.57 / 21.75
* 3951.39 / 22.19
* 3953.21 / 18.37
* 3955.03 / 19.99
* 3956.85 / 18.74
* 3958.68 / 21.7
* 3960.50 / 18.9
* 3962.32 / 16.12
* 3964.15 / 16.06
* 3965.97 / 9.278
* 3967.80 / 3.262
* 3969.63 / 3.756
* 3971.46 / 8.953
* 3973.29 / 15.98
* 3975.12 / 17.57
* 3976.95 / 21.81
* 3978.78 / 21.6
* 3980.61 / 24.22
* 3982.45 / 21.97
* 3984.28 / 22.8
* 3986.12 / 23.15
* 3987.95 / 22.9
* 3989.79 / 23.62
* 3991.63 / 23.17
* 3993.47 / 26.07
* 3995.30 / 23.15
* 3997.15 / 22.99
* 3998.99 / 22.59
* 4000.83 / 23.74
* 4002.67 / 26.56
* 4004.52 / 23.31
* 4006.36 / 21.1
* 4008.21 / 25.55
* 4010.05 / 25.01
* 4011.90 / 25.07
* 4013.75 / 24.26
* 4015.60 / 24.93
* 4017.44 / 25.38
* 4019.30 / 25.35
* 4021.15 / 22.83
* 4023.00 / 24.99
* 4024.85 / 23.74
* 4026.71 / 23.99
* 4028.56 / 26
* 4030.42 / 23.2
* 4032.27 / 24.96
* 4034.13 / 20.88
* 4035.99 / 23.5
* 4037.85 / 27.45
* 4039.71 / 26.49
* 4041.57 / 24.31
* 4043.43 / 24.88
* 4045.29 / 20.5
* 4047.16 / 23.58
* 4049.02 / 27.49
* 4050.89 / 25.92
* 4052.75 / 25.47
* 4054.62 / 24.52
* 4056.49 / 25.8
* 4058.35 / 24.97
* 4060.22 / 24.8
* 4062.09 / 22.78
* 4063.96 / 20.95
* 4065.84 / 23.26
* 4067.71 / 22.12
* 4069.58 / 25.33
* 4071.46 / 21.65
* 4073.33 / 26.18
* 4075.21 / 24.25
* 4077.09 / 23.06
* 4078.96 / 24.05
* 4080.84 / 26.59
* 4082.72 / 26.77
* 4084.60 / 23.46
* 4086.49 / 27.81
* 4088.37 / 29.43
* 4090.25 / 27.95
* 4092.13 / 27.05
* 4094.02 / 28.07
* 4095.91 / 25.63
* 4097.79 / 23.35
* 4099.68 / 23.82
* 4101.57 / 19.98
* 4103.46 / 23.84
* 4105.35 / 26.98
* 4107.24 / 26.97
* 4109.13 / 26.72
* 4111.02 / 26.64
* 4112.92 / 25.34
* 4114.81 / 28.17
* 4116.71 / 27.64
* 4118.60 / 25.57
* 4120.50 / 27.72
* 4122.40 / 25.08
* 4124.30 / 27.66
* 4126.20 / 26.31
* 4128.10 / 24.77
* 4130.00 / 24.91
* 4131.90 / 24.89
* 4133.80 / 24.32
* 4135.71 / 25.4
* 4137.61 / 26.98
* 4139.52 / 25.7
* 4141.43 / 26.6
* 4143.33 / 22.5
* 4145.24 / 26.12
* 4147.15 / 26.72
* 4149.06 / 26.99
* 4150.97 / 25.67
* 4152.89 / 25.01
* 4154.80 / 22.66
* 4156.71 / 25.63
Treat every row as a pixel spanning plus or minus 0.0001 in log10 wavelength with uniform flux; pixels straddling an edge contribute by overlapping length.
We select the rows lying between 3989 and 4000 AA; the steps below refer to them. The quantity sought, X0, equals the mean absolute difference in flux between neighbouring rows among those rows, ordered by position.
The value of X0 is 1.37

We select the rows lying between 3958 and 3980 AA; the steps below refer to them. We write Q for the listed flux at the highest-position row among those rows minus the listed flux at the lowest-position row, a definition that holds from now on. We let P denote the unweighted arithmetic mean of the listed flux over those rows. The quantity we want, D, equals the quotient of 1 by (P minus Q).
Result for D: 0.068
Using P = 14.6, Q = 0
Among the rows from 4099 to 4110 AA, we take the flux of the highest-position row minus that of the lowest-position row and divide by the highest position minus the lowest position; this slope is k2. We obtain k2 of 0.31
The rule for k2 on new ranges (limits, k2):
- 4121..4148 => 0.07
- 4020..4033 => 0.19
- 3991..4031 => 0.00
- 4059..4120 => 0.01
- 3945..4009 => 0.06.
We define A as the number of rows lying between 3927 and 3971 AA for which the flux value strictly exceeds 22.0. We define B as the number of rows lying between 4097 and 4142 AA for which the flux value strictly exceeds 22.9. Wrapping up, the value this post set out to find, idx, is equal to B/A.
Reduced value 23.0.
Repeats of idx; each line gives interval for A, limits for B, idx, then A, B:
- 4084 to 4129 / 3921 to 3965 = 0.0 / 23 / 0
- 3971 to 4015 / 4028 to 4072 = 1.1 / 17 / 18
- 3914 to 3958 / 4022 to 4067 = 20.0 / 1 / 20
